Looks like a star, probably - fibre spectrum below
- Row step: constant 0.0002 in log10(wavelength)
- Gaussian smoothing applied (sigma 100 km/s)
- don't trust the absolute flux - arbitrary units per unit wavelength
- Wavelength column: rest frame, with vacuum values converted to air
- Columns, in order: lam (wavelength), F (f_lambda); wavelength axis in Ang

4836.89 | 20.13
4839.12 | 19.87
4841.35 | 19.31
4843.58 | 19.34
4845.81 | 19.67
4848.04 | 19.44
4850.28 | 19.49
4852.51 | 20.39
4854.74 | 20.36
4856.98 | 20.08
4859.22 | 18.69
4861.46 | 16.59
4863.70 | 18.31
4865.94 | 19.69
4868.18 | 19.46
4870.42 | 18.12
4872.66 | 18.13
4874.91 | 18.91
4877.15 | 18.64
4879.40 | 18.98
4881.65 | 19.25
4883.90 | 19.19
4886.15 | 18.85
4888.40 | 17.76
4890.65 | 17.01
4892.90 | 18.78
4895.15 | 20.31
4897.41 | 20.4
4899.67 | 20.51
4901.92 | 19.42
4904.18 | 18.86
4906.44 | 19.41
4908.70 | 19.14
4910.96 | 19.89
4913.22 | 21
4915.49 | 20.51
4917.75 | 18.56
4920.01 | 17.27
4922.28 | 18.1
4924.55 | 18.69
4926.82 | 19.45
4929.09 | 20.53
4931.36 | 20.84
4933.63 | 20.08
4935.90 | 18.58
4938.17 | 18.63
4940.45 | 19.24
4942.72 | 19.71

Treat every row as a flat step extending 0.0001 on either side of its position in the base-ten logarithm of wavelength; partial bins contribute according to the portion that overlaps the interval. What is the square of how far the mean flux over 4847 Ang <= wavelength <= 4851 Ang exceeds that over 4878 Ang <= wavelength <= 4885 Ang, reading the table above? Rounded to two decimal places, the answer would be 0.11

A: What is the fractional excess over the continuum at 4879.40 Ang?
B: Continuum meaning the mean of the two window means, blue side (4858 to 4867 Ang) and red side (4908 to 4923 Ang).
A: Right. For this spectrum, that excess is 0.011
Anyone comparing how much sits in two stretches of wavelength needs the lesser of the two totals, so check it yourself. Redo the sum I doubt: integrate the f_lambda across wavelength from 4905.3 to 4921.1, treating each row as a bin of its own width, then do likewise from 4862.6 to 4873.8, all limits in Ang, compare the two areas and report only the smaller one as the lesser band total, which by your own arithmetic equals 210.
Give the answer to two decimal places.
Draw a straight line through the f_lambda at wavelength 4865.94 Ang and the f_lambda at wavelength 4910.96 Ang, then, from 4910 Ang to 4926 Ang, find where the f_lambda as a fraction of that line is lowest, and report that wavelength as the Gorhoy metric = 4920.01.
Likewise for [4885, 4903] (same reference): 4890.65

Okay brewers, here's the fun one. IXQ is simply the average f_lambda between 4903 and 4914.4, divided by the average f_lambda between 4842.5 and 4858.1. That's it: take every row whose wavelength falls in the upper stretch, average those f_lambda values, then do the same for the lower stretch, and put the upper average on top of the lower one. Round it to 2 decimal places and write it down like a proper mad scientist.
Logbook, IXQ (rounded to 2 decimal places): 0.99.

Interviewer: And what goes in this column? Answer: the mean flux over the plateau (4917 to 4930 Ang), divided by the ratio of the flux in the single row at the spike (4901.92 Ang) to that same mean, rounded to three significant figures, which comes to 18.1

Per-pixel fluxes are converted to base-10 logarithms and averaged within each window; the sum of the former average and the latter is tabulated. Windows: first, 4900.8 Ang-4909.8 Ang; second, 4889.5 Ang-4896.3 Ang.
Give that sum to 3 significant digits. 2.55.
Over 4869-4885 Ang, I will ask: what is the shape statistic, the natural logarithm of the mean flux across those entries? 2.93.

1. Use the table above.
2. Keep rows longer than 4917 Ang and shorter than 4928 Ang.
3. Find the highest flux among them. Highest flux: 19.45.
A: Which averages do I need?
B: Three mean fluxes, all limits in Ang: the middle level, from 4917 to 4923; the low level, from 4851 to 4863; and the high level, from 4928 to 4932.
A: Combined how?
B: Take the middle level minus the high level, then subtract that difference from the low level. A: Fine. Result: 21.9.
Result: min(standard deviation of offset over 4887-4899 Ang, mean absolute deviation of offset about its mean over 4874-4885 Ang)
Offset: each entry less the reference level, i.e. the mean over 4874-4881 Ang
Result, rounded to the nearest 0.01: 0.18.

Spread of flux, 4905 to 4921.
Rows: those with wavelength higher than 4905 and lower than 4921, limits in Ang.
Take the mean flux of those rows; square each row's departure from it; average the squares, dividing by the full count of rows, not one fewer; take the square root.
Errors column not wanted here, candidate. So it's 1.2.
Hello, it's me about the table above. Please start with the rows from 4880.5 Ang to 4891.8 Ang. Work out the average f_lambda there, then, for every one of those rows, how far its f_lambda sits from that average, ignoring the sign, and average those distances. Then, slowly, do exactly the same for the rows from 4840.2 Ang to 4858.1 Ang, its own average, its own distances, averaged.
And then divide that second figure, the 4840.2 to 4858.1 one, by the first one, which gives 0.47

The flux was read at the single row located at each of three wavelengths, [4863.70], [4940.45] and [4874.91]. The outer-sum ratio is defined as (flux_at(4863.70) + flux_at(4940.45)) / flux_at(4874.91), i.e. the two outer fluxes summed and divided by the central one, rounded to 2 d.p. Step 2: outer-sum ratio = 1.99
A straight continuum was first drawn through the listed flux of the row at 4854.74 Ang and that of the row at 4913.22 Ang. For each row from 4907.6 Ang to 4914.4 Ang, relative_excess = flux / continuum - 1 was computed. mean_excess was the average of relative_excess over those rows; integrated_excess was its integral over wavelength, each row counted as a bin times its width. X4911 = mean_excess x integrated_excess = 0.01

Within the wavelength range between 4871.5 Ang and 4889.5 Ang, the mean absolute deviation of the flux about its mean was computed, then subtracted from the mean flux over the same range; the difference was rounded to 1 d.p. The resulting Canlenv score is 18.3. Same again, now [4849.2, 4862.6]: 18.2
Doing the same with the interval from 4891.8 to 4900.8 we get 19.4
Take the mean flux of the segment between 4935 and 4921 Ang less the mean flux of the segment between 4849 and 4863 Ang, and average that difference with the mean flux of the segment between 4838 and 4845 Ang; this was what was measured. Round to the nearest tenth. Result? 9.9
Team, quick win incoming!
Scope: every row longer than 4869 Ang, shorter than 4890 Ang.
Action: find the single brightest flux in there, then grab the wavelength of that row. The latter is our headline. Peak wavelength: 4881.65 Ang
